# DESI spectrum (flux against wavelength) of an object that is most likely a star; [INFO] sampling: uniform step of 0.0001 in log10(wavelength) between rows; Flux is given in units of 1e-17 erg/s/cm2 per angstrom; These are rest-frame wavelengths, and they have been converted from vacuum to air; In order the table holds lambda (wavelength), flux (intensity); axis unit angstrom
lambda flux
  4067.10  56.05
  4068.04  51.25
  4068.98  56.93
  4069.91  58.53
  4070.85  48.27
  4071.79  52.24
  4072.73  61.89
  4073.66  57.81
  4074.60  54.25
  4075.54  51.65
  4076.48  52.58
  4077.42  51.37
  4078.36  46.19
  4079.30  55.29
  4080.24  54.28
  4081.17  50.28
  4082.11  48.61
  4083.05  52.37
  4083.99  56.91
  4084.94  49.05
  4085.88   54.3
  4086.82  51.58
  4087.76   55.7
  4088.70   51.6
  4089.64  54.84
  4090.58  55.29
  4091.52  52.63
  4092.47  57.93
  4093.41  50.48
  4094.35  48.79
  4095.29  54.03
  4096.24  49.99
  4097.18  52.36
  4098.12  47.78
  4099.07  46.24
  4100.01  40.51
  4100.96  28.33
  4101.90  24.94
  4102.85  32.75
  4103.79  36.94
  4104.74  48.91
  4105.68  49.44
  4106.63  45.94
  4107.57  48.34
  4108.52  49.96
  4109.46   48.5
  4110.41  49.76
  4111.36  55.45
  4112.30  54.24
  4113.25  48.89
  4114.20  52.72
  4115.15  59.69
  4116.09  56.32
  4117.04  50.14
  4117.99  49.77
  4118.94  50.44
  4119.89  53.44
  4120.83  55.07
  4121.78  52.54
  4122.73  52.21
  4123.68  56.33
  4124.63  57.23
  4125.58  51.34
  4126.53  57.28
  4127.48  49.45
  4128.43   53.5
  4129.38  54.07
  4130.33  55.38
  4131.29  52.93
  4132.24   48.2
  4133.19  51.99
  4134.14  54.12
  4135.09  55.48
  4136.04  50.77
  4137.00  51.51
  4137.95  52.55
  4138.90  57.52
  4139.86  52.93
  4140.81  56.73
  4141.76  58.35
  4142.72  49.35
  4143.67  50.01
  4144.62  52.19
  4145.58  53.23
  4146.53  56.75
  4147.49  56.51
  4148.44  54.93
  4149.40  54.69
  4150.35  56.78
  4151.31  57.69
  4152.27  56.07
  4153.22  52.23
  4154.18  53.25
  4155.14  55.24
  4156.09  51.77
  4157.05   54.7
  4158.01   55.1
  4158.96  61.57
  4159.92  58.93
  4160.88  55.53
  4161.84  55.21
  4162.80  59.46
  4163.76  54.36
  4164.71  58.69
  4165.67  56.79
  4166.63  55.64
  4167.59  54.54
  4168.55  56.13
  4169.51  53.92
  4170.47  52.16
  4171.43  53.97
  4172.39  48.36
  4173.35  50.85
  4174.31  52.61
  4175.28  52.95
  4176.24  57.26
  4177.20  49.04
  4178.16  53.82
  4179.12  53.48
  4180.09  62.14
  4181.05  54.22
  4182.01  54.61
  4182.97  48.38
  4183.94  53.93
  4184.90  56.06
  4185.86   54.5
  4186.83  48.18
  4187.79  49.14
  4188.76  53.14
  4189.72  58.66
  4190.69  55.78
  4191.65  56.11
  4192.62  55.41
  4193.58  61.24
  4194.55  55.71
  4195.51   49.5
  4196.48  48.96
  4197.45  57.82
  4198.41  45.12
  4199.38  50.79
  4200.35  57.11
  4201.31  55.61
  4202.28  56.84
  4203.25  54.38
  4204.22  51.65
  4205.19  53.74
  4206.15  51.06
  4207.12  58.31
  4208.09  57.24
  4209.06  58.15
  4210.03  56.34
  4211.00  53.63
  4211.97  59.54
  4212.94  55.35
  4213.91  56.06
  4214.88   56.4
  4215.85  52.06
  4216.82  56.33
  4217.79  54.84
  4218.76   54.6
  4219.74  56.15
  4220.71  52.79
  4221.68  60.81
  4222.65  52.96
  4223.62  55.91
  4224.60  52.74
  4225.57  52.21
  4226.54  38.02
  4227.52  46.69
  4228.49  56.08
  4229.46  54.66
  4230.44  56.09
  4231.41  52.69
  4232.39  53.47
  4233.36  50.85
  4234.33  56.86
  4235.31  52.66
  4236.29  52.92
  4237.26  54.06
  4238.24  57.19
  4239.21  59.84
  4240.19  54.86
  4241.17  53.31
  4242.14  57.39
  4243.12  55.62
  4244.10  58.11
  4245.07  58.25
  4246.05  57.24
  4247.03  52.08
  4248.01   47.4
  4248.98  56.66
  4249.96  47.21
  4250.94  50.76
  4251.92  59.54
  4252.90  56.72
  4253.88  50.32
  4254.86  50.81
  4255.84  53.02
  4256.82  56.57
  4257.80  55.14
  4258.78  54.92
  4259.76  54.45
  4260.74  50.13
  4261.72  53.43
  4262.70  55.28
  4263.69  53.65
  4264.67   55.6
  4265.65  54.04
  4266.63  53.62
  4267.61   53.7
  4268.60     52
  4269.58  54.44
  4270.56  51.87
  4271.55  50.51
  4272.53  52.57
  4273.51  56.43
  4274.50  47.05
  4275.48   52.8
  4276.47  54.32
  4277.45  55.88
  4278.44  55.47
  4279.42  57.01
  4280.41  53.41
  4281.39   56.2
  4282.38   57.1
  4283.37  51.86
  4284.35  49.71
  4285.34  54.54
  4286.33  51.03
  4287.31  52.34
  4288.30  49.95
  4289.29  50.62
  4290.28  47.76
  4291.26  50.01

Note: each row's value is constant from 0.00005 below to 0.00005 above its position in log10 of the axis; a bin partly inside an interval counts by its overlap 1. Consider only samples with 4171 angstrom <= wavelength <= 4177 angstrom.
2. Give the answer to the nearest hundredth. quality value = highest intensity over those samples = 57.26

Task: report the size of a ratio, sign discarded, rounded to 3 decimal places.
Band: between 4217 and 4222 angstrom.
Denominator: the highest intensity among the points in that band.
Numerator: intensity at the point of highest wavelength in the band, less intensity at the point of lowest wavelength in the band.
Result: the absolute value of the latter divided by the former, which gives 0.098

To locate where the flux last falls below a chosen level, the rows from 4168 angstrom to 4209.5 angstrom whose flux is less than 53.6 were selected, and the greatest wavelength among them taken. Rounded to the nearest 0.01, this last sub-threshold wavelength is 4206.15 angstrom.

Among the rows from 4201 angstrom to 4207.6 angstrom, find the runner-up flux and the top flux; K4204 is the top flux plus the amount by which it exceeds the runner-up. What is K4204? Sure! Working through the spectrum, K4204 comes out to 60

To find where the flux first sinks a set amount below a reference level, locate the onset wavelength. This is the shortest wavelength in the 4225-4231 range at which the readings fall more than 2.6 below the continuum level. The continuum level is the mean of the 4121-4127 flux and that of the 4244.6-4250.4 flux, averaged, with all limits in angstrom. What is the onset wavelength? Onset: 4226.54 angstrom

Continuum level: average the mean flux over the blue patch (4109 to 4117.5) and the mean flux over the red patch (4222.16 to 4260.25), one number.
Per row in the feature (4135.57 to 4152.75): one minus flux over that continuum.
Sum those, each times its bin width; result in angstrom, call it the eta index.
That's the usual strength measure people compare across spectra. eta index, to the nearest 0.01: -0.34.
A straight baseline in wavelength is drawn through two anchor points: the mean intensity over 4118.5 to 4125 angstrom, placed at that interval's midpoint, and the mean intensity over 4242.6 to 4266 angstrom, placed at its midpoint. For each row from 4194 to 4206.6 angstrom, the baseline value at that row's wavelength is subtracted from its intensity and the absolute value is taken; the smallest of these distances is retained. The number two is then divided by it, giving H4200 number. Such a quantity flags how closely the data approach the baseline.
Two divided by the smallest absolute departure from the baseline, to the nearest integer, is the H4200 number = 8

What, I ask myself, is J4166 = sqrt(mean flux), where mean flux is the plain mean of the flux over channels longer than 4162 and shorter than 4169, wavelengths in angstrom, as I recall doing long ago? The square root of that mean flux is 7.52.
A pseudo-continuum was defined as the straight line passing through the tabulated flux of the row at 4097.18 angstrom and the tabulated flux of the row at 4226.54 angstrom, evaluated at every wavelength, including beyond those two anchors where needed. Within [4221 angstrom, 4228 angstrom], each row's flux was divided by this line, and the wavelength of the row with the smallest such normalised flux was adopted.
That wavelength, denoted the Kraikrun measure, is 4226.54 angstrom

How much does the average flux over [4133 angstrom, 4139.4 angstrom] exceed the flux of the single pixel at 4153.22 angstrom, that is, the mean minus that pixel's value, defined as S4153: 1.2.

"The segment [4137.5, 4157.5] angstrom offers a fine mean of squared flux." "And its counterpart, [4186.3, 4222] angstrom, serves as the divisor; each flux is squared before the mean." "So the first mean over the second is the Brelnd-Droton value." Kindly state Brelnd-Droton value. 0.99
